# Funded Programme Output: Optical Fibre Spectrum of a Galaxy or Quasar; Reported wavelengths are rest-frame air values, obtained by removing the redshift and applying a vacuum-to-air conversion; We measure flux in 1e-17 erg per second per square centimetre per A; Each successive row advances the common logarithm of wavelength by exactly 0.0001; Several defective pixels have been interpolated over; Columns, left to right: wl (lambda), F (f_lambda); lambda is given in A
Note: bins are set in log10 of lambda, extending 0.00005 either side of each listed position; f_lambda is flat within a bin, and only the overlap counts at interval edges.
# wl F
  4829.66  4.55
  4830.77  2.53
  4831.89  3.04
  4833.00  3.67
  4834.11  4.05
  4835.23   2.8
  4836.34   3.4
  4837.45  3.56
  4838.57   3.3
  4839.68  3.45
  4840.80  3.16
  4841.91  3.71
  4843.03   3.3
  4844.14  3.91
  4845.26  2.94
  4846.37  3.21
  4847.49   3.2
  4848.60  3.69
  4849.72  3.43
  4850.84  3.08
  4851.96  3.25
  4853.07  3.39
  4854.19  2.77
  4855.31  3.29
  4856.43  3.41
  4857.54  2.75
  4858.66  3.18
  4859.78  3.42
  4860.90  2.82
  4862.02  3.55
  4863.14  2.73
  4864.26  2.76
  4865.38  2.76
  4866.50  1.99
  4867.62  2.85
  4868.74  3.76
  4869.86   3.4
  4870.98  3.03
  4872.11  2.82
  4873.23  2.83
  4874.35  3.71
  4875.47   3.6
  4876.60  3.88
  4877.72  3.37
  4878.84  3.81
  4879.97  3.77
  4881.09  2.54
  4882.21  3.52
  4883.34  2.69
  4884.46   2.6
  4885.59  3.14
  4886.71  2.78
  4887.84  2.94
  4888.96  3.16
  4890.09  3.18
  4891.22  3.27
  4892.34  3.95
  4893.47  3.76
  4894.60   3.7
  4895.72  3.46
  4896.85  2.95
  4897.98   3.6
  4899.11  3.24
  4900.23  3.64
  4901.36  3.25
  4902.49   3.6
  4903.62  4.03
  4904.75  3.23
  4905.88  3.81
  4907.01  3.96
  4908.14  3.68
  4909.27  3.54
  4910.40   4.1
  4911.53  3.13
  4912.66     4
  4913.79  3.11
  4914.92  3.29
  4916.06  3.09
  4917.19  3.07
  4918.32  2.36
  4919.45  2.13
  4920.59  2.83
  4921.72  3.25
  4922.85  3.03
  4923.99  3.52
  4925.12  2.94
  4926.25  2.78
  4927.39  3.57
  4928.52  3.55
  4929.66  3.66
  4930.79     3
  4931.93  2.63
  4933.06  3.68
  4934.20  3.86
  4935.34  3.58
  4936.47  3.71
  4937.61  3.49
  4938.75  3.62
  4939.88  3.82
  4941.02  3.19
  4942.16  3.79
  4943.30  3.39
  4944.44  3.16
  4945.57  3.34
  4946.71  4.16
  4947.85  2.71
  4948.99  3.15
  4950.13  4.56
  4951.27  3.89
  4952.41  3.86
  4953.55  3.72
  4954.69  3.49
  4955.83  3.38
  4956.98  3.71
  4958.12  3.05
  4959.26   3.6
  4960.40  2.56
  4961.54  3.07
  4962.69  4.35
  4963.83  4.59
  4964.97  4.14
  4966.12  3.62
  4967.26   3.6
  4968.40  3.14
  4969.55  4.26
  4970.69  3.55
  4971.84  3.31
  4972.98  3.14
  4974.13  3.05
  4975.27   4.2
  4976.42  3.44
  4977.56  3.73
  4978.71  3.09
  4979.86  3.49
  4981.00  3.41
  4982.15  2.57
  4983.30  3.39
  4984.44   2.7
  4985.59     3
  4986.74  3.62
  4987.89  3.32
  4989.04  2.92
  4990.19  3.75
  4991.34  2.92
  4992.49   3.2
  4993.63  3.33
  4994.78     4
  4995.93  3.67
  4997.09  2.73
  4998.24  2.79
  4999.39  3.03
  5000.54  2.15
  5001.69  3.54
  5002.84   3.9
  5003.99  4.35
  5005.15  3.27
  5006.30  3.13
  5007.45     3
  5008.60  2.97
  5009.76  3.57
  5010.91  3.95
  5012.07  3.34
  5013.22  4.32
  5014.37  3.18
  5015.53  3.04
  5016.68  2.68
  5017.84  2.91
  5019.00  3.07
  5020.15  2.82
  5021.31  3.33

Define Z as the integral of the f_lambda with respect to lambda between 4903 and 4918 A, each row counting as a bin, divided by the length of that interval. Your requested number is 3.52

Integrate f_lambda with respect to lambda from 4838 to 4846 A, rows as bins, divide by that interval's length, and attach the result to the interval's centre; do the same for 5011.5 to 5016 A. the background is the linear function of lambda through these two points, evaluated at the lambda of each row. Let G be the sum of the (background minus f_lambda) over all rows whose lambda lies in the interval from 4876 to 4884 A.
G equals 0.3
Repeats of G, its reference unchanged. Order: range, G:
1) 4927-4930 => -0.5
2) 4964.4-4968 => -1.0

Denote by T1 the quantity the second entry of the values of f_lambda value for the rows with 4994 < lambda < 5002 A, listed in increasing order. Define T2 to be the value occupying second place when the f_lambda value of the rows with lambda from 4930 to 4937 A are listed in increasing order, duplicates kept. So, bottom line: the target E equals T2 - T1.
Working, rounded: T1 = 2.73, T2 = 3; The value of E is 0.3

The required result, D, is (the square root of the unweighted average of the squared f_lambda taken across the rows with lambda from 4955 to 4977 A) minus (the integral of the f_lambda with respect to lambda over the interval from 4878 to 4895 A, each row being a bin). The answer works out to -52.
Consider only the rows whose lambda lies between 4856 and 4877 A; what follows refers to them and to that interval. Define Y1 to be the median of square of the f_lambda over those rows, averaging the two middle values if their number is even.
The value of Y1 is 9.2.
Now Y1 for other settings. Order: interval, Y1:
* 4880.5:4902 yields 10.5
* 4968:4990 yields 11.0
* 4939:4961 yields 12.2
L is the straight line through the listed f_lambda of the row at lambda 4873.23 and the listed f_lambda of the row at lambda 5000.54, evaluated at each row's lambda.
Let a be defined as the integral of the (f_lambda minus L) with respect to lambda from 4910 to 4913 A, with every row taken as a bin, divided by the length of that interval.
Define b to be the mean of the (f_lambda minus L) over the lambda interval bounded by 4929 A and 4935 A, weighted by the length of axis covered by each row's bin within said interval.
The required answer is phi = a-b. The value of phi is 0.2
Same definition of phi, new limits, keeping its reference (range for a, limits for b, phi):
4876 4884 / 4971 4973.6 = -0.4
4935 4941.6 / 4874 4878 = 0.2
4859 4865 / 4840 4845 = -0.3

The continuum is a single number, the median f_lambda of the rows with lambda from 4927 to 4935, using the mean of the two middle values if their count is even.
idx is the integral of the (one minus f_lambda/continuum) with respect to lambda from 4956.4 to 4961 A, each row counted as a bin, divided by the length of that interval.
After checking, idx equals 0.10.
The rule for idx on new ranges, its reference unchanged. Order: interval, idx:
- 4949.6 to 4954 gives -0.12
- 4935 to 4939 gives -0.01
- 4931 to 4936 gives 0.04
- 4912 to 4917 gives 0.06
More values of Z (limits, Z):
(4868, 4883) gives 3.37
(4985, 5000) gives 3.25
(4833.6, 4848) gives 3.38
